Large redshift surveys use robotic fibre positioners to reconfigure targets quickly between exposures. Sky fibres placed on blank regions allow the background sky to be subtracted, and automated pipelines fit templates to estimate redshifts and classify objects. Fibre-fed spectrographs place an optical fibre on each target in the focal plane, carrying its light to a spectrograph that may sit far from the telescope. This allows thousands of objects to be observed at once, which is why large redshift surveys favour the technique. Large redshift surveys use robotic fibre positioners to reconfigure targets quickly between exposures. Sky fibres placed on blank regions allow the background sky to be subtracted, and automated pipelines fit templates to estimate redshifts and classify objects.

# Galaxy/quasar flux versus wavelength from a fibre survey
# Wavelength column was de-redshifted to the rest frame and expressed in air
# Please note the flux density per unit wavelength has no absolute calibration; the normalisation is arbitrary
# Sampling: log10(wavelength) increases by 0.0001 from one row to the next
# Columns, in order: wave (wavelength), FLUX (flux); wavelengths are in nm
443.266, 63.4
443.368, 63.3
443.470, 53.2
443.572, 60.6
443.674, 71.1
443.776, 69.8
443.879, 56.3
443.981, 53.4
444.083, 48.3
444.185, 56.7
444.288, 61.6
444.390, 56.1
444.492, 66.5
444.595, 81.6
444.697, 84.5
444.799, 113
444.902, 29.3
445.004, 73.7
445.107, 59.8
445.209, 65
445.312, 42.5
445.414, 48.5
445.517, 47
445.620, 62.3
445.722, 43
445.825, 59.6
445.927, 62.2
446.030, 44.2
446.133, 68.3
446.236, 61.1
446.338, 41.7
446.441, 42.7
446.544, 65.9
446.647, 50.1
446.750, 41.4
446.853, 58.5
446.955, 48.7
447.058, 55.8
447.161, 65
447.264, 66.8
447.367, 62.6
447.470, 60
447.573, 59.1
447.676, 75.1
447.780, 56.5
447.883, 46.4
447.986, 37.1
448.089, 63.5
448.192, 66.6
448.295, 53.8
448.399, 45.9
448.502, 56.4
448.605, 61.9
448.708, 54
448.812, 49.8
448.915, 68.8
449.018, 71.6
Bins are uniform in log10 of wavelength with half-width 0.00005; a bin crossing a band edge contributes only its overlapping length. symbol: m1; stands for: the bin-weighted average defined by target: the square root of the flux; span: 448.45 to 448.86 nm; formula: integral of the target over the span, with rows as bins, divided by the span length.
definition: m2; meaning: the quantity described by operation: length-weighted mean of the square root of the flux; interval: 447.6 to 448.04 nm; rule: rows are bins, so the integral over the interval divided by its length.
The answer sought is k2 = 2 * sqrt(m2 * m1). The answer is 14.7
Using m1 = 7.45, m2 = 7.3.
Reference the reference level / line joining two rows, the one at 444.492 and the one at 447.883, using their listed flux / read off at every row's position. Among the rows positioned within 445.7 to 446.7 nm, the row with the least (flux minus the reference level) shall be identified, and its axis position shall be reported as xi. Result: 445.722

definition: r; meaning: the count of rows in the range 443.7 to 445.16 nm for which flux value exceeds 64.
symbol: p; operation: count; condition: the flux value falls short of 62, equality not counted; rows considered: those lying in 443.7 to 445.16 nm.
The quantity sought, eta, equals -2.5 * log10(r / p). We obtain 0.3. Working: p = 8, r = 6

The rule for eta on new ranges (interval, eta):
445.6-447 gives 1.7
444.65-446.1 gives 0.8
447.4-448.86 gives 1.9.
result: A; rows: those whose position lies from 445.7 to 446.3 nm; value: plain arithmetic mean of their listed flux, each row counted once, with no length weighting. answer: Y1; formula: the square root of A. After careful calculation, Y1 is 7.5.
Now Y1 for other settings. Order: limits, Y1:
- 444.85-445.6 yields 7.2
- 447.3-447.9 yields 7.7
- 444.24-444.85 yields 8.8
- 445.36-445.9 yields 7.2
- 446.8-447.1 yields 7.4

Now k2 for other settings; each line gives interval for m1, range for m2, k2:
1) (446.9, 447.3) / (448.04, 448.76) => 15.2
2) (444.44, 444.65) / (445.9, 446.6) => 15.9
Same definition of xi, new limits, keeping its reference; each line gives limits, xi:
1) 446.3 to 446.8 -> 446.338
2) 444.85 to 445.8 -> 444.902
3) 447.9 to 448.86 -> 447.986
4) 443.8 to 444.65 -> 444.083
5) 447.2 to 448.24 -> 447.986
